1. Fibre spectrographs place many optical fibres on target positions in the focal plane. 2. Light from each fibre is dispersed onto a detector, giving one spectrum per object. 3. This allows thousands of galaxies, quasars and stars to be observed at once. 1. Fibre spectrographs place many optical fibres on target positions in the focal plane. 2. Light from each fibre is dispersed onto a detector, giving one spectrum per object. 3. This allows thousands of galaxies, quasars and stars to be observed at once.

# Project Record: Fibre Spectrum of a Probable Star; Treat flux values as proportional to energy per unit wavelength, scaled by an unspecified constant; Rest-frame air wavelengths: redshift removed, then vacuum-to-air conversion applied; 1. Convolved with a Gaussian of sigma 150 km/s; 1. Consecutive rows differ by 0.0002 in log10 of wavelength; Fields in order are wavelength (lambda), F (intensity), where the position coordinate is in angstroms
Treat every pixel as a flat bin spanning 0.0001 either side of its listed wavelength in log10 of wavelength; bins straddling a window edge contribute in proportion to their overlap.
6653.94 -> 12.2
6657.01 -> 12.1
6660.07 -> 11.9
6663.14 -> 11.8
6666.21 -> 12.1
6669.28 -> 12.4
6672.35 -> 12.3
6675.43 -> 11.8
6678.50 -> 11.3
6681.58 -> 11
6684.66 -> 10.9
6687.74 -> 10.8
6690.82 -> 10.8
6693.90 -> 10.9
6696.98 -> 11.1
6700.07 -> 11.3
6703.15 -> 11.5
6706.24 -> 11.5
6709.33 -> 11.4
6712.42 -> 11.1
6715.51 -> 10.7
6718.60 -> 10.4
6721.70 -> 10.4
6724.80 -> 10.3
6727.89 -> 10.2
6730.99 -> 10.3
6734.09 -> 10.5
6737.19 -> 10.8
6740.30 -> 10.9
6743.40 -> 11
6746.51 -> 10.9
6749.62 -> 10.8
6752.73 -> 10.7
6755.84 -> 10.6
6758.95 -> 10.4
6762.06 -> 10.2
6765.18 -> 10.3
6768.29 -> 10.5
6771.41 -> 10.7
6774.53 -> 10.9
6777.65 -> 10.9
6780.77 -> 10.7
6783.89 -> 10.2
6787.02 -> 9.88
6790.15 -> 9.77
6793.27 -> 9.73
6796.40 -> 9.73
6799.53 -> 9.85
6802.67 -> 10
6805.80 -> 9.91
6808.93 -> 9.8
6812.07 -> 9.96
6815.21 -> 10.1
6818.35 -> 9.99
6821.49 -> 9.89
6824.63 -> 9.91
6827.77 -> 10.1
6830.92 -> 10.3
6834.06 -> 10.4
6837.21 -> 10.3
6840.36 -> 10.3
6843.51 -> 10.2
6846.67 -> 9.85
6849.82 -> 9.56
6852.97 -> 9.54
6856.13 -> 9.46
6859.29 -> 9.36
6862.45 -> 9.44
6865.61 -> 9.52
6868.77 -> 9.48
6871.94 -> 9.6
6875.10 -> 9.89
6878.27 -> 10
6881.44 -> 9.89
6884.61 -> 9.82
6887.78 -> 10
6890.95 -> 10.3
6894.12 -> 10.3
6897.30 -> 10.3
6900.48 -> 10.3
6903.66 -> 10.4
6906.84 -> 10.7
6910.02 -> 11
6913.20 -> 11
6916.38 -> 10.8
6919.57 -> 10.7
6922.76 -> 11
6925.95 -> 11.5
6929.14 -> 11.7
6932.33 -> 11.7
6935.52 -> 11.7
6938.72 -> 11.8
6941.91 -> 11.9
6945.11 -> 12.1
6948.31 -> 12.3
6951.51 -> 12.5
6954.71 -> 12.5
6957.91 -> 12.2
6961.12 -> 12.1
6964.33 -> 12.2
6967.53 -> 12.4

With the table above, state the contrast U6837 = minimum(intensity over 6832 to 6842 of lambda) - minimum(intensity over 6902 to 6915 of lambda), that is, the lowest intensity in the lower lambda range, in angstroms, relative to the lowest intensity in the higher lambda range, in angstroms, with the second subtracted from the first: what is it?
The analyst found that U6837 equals -0.10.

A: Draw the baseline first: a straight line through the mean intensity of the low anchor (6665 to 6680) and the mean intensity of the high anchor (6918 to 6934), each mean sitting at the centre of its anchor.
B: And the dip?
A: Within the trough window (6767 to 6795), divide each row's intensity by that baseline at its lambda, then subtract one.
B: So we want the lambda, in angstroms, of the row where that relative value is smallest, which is 6793.27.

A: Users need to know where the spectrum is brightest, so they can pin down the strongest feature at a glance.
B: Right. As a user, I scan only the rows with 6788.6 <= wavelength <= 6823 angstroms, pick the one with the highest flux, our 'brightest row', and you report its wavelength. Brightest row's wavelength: 6815.21 angstroms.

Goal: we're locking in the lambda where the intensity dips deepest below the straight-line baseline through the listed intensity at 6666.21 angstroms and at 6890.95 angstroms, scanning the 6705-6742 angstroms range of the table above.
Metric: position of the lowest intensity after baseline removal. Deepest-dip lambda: 6727.89 angstroms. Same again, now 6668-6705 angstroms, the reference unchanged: 6687.74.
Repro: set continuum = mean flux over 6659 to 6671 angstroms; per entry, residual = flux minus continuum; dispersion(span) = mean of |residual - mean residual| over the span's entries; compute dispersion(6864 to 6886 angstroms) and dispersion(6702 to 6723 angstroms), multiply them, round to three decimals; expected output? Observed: 0.077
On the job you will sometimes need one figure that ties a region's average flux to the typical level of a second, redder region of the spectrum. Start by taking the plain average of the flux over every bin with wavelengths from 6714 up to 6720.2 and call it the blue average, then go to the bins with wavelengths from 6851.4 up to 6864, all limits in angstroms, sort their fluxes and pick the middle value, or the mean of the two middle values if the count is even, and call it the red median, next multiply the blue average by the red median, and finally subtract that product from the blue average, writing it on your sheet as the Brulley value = -89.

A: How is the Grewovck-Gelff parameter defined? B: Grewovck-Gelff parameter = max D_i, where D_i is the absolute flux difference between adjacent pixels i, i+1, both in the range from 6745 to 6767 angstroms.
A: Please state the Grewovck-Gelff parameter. 0.20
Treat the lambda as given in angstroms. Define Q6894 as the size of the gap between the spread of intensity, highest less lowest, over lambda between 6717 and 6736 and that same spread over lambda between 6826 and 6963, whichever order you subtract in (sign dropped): 2.8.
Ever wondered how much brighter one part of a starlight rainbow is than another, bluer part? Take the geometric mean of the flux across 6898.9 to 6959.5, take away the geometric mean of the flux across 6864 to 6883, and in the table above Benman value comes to 1.7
